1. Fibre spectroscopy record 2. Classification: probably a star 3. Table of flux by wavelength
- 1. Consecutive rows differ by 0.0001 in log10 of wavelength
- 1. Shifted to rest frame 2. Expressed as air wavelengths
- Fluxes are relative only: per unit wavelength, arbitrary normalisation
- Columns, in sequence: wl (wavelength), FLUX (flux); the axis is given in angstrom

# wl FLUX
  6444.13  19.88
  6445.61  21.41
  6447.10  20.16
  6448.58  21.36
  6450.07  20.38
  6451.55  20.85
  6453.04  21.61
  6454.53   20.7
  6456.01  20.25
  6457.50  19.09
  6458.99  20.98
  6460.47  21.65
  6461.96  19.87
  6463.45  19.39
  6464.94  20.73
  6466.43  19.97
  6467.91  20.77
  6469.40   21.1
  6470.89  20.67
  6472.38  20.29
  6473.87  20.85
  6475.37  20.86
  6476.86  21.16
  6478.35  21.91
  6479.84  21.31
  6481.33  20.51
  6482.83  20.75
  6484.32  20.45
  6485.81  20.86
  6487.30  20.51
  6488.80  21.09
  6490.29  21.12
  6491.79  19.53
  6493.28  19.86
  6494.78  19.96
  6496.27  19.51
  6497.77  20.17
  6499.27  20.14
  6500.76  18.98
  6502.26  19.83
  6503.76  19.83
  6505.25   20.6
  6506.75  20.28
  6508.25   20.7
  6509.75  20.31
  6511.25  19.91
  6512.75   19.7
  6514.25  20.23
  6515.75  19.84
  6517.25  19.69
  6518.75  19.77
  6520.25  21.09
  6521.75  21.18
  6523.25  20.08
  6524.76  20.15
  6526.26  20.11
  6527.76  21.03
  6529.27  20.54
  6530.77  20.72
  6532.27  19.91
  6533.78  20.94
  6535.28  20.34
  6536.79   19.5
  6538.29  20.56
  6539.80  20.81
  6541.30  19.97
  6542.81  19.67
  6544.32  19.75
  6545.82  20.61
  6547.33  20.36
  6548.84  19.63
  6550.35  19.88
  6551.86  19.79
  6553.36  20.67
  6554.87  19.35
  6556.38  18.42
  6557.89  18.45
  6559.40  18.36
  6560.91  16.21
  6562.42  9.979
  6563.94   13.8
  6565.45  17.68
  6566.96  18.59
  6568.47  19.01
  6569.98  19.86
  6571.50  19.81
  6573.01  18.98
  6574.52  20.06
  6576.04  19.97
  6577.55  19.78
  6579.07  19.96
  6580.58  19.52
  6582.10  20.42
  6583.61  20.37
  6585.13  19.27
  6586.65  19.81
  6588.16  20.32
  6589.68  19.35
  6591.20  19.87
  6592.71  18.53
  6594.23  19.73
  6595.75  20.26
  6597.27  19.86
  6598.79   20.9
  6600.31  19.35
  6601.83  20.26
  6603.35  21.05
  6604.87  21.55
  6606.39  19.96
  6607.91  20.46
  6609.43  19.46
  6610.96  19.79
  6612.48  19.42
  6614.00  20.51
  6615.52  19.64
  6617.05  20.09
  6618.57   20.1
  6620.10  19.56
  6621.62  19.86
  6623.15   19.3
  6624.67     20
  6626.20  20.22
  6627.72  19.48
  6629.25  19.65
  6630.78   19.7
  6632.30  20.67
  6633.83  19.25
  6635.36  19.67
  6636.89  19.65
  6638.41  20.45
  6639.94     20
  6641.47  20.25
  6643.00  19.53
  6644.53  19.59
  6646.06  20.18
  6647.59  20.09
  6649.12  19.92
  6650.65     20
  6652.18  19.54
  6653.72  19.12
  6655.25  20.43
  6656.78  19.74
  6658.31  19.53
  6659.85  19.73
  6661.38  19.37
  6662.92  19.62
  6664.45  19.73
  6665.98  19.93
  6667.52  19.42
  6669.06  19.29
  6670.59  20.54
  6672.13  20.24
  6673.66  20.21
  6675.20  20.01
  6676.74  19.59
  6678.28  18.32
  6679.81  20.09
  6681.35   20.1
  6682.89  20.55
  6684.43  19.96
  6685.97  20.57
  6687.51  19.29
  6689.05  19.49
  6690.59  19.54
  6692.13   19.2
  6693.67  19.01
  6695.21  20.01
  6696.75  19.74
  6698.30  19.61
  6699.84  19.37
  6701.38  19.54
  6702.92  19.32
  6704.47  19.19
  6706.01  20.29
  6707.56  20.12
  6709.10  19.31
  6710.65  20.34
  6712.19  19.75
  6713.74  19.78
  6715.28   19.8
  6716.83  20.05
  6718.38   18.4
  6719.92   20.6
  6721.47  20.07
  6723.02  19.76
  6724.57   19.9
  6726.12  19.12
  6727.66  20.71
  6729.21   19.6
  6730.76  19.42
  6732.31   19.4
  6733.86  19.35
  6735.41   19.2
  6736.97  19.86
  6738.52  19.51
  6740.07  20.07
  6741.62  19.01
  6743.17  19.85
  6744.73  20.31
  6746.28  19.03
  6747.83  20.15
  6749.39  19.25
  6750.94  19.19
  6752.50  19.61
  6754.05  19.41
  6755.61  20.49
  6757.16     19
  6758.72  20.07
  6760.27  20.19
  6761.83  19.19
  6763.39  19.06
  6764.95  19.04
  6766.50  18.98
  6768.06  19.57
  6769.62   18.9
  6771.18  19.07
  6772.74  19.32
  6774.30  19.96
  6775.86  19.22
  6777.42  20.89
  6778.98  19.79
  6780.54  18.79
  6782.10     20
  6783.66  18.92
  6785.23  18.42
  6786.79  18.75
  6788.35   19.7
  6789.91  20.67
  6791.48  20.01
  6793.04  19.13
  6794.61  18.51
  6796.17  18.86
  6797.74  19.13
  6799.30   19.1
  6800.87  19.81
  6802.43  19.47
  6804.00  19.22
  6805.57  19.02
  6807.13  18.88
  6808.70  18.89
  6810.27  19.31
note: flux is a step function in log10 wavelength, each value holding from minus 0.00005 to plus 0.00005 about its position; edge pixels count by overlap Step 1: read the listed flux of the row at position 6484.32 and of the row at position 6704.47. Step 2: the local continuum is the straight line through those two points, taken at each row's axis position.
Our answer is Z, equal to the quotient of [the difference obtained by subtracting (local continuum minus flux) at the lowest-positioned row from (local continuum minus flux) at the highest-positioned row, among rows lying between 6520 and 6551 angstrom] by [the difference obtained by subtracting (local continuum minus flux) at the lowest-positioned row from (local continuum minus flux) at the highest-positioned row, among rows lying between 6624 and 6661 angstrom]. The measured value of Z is 15.1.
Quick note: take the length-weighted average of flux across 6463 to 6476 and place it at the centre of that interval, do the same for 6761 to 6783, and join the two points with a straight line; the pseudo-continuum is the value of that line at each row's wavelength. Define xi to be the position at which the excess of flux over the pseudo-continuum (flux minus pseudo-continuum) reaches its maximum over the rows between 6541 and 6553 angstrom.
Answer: 6545.82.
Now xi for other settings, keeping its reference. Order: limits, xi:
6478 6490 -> 6478.35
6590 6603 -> 6598.79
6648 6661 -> 6655.25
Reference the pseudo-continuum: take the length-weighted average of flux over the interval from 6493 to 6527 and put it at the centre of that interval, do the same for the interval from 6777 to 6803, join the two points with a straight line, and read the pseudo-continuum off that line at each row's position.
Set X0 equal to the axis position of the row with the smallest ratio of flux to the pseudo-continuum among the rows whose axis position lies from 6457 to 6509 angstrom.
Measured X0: 6500.76 angstrom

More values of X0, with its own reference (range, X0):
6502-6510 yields 6502.26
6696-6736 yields 6718.38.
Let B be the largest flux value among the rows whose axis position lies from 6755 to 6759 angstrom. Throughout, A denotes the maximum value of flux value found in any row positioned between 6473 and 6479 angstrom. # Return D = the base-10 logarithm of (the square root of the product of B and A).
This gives 1.33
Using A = 21.91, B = 20.49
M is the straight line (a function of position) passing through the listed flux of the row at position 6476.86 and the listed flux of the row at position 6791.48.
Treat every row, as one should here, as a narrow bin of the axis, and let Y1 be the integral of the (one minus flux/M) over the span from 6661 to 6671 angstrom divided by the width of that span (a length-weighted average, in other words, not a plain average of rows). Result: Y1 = 0.038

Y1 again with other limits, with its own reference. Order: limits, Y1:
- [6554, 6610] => 0.078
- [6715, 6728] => 0.023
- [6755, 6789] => 0.033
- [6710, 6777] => 0.029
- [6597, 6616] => 0.024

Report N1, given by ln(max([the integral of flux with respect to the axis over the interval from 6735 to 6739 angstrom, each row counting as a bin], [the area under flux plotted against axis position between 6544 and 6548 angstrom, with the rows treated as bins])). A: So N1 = 4.40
